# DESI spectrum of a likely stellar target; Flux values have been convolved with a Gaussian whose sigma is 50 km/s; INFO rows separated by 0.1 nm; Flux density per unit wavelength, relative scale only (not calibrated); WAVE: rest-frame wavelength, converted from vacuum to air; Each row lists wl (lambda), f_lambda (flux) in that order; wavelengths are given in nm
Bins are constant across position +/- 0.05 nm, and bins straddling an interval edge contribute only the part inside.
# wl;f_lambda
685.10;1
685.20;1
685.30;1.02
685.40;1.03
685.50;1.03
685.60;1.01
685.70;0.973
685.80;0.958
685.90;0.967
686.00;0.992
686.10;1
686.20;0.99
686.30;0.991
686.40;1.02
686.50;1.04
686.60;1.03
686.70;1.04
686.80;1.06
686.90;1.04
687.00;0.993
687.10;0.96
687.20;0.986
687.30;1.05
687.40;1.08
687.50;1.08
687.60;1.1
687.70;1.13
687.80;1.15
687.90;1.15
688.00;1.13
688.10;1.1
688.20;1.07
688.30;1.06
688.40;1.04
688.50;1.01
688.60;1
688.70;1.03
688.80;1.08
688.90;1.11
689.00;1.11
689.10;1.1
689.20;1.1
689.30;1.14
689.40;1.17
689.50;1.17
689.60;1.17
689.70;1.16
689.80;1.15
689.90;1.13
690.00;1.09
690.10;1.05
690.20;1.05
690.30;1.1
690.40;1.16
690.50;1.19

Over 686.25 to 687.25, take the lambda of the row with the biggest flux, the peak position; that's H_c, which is 686.80 nm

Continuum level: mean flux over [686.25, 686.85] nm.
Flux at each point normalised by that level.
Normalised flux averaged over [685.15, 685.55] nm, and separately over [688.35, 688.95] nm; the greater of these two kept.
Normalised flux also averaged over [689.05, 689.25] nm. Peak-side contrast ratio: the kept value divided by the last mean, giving 0.950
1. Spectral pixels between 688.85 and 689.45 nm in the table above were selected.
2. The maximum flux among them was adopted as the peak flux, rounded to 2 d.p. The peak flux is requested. 1.17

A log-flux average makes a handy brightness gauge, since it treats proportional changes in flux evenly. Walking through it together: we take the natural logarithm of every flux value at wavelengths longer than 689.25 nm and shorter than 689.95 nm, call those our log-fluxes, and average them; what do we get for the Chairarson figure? 0.14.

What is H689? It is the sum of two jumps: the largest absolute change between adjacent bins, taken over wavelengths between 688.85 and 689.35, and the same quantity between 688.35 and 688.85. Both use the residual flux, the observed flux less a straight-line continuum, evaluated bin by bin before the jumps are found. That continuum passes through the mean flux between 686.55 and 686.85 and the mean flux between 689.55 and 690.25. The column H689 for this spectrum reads 0.086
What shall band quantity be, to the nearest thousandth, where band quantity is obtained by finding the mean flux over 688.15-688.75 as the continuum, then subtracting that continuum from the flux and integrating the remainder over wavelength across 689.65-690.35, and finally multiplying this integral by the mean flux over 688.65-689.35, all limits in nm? 0.053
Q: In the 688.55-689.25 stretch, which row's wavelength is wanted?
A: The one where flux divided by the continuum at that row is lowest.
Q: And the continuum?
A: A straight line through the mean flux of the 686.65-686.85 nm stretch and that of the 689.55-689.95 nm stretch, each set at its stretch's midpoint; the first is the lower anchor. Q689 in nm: 688.60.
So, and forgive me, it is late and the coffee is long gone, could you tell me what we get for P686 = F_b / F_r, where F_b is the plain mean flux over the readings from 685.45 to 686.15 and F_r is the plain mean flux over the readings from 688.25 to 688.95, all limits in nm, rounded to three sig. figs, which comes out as 0.945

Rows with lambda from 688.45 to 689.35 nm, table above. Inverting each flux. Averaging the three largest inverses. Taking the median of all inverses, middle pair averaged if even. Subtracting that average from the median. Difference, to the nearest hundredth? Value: -0.08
